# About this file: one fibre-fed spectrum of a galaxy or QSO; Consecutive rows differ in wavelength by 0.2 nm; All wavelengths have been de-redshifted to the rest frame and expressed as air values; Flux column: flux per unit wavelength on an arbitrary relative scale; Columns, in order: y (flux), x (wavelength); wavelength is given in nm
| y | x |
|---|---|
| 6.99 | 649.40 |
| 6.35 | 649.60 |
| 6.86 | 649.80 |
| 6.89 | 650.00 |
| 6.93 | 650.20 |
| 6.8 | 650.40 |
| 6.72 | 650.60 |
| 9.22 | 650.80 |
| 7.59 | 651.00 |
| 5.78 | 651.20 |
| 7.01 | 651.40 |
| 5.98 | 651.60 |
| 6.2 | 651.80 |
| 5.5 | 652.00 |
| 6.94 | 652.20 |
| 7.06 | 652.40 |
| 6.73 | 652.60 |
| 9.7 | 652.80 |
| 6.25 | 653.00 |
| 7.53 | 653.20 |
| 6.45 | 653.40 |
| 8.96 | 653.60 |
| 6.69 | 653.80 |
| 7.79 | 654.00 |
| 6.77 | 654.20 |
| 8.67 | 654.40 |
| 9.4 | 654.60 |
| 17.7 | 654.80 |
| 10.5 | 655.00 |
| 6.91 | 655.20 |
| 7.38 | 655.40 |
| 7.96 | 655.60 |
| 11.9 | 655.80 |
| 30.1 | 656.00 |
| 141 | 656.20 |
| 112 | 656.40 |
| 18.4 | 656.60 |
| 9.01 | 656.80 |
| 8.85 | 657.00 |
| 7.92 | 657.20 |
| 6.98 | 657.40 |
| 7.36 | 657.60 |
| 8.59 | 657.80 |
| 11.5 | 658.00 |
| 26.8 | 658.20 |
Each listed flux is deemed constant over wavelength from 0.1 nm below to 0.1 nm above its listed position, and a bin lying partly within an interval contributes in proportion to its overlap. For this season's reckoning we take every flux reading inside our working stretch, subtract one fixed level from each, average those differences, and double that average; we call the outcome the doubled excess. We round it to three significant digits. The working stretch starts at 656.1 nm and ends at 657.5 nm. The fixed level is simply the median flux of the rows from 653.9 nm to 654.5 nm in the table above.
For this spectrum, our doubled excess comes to 71.3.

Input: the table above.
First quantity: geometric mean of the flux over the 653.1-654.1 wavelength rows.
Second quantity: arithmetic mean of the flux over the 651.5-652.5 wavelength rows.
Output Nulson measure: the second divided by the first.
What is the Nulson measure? 0.85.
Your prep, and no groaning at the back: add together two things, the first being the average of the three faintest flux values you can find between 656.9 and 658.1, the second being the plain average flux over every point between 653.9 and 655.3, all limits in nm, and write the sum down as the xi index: 17.1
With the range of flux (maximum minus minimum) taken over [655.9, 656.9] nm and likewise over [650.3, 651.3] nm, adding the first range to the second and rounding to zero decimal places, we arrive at 135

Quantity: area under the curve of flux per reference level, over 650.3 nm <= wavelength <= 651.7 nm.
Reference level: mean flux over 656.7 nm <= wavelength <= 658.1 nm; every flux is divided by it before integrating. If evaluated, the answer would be 1.1 nm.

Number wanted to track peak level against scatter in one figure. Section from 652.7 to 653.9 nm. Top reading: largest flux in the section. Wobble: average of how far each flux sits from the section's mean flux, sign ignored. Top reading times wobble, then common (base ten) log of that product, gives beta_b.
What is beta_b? 1.0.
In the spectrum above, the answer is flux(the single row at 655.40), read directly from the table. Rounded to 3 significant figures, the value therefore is 7.38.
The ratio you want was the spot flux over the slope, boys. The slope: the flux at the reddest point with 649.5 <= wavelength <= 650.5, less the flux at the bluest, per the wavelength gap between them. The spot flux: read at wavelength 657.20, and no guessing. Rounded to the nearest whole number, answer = 14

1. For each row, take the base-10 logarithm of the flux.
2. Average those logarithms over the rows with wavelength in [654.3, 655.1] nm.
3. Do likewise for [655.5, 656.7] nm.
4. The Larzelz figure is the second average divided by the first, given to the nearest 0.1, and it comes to 1.4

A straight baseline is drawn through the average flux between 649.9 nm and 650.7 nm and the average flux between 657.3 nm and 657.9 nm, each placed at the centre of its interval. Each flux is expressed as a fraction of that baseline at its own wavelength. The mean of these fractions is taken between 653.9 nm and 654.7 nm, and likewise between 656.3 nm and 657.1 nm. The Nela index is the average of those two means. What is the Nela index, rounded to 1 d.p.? 3.0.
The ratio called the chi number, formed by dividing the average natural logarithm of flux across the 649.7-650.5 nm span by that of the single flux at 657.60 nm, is 0.97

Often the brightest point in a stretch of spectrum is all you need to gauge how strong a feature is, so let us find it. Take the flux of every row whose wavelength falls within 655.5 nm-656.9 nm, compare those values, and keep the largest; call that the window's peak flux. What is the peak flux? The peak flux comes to 141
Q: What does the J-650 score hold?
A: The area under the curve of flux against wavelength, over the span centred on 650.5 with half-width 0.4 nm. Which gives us 5.9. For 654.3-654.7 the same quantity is 3.6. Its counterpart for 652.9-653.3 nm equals 2.8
